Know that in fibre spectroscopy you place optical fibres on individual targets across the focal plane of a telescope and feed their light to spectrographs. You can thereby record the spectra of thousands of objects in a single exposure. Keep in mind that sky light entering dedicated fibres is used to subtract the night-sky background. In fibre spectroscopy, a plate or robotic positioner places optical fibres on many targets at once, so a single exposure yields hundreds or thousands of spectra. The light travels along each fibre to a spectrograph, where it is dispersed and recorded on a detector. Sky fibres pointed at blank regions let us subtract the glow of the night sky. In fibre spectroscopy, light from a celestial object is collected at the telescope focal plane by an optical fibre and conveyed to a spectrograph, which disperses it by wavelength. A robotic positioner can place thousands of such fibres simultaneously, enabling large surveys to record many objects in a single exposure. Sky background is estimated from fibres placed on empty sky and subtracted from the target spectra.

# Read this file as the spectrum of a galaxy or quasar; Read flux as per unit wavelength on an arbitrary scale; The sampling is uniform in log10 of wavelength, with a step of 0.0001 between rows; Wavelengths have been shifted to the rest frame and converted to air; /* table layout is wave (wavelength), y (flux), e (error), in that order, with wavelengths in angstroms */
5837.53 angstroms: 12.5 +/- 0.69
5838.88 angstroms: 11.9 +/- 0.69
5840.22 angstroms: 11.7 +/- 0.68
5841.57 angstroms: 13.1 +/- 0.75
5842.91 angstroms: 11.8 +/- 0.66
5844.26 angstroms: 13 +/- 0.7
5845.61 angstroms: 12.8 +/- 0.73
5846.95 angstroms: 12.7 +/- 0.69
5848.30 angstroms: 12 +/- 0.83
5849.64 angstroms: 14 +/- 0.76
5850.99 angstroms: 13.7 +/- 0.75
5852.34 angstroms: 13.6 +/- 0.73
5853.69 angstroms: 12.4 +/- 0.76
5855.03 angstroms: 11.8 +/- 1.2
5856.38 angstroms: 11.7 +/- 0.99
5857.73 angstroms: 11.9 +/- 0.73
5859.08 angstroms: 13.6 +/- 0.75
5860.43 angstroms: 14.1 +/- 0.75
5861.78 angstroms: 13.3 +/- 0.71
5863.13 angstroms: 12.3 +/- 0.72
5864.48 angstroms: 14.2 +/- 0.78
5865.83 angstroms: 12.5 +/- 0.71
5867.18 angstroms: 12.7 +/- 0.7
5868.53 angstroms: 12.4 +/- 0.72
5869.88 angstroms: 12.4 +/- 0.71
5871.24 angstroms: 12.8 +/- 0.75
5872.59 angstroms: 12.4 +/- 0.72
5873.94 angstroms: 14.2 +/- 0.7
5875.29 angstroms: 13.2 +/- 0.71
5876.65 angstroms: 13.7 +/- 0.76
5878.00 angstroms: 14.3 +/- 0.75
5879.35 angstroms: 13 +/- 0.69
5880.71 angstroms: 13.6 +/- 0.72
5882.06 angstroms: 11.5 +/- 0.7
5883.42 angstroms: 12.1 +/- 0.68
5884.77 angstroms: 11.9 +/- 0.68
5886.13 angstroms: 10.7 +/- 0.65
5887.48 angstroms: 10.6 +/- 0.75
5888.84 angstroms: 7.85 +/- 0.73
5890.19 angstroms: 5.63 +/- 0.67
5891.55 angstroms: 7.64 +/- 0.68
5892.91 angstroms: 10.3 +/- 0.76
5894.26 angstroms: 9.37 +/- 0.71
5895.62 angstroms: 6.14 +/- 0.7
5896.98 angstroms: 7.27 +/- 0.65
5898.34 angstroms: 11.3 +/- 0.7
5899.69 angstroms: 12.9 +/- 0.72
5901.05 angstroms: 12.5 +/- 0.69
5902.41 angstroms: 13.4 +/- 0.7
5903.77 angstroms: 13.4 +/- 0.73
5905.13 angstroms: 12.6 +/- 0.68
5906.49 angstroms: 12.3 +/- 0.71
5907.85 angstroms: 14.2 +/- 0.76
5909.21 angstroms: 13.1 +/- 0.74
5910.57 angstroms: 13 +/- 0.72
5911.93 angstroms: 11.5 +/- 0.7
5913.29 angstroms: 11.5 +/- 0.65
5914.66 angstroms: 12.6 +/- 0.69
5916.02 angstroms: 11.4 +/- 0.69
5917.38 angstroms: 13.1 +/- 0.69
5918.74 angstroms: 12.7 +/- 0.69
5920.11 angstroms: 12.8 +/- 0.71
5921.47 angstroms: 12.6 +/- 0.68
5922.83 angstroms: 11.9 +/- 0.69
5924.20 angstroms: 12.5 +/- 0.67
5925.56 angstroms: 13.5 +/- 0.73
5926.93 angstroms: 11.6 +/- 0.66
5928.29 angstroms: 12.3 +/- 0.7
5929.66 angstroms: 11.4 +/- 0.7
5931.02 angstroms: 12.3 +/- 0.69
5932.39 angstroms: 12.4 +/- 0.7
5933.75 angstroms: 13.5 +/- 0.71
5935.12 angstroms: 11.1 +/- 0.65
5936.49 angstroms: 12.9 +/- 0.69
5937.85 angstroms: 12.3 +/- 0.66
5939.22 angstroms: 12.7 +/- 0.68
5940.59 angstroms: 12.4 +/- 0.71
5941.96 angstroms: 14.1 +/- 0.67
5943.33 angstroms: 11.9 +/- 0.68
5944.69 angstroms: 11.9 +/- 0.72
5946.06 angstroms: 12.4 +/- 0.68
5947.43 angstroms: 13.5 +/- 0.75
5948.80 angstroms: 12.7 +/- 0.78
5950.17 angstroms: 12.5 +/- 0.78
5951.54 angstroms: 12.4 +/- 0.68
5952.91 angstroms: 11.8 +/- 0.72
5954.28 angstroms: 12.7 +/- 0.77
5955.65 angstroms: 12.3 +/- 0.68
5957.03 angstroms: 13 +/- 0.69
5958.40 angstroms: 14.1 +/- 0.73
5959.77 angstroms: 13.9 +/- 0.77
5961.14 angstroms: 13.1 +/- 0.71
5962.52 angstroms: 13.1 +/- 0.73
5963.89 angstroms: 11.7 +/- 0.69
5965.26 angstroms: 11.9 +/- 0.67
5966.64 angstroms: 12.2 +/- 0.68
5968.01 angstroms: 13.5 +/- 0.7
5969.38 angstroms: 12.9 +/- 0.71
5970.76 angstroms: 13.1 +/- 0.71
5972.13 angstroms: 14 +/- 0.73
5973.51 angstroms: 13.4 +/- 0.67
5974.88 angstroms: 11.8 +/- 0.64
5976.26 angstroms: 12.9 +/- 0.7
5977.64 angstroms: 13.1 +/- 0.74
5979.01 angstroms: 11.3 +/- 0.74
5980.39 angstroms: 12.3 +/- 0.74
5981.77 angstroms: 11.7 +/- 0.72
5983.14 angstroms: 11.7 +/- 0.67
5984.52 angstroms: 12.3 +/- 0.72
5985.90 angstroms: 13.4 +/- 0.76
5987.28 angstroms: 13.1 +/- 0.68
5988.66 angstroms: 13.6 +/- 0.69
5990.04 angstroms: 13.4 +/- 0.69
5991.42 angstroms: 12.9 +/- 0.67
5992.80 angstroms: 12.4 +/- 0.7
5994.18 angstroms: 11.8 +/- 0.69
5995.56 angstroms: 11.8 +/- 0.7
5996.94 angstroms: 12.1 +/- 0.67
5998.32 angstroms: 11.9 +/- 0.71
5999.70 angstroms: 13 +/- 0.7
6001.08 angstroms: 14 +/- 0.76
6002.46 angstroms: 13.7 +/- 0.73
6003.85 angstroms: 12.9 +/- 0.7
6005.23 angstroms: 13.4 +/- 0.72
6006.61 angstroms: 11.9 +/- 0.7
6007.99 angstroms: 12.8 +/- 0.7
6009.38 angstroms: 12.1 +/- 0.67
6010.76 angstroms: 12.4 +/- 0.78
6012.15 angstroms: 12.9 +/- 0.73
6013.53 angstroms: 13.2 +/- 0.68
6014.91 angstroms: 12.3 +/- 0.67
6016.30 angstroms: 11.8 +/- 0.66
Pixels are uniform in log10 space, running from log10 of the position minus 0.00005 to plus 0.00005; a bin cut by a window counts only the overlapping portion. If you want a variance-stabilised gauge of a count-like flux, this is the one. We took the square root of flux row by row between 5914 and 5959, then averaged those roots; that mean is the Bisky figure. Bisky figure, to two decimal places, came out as 3.54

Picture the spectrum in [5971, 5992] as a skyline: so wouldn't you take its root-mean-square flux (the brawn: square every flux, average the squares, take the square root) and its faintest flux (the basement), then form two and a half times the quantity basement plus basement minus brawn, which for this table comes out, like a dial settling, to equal 24.6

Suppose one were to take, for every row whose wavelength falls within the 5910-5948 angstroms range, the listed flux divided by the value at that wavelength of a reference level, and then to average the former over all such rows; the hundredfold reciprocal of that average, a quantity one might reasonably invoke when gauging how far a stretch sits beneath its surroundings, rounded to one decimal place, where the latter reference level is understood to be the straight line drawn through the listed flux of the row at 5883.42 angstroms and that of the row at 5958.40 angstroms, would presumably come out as 107.2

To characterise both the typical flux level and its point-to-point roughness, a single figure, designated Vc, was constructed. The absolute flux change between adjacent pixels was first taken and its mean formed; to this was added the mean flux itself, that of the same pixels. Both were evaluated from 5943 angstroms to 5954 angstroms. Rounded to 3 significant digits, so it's 12.9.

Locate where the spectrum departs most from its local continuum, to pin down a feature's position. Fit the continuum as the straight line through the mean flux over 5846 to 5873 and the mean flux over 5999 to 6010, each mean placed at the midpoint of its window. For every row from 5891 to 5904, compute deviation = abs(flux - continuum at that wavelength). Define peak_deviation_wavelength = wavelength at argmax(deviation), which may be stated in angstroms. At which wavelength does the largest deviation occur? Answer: 5895.62 angstroms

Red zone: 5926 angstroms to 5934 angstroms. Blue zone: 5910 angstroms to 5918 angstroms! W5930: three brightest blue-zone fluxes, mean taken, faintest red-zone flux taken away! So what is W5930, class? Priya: 1.5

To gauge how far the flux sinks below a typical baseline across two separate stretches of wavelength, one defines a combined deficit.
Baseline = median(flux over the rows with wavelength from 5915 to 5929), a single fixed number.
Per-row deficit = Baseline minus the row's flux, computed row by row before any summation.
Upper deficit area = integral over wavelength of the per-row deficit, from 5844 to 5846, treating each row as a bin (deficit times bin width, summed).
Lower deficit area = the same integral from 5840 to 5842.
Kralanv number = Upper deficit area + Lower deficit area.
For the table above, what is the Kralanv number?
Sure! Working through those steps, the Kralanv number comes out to -0.5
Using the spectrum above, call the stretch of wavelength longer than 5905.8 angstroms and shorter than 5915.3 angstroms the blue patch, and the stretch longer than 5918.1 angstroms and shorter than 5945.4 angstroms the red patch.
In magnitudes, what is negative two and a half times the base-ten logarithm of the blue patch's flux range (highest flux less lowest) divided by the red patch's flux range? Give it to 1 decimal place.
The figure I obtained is 0.1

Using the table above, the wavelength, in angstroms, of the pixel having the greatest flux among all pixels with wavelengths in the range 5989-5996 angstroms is 5990.04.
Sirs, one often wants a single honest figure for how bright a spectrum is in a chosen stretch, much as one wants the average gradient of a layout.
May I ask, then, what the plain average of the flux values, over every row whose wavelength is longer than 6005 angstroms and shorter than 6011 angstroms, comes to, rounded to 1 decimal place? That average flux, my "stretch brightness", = 12.5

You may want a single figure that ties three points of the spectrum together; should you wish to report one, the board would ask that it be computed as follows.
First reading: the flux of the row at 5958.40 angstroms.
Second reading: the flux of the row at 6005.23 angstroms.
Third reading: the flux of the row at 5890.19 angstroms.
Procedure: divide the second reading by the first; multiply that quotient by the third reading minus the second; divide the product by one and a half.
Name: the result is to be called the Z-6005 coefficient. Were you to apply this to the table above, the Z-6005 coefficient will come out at -4.9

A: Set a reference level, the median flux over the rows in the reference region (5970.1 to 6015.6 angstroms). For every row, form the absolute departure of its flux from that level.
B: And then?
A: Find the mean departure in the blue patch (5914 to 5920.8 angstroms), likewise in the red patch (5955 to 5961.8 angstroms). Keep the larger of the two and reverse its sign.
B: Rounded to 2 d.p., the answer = -0.62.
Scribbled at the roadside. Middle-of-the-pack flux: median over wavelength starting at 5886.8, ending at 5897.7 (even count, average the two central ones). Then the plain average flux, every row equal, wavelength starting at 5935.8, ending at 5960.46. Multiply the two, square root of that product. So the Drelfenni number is 9.9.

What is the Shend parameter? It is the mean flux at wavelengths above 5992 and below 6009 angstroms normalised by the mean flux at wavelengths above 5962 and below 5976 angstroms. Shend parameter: 0.99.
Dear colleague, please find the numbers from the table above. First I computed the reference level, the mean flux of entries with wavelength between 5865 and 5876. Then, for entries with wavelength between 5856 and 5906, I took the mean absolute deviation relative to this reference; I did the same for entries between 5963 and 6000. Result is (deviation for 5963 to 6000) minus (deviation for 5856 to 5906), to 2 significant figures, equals -0.93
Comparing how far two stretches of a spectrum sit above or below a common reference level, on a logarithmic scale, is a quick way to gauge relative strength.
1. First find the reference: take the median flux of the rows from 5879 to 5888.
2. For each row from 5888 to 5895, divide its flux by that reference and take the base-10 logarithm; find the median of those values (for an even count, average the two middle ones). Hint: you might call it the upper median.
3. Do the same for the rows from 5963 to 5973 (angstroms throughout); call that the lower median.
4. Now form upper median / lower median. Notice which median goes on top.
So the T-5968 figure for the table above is -5.2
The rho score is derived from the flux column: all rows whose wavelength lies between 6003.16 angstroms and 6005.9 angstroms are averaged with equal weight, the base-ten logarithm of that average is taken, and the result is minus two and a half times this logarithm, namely -2.80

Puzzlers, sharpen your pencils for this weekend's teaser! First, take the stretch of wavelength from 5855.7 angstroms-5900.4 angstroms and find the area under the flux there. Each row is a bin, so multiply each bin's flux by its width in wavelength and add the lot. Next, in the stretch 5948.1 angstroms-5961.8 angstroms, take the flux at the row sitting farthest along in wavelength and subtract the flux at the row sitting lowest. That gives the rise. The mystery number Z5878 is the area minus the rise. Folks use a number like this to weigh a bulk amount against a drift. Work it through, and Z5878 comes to 519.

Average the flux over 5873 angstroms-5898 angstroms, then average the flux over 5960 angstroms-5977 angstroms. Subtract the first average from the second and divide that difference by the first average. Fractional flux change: 0.194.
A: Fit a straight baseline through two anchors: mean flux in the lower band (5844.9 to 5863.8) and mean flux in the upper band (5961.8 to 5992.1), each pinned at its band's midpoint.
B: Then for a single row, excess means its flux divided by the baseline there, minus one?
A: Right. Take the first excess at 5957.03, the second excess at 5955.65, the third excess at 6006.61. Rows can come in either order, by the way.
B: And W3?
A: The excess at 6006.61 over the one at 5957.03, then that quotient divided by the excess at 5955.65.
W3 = 82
